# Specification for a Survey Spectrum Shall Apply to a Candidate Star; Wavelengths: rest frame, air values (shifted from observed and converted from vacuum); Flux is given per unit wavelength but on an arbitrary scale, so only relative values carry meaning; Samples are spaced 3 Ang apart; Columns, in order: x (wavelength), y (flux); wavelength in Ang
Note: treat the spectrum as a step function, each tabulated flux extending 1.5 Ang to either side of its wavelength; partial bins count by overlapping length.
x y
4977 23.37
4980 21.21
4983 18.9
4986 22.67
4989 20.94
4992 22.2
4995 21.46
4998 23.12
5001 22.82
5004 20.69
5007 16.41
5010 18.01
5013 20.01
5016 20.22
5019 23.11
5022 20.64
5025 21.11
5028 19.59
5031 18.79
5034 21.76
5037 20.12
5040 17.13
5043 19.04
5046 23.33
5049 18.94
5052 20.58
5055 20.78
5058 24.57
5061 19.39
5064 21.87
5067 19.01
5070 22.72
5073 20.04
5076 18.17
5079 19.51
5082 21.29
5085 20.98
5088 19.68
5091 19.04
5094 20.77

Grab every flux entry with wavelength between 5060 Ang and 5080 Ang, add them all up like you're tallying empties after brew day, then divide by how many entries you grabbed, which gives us 20.1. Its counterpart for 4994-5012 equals 20.4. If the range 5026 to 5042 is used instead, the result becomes 19.5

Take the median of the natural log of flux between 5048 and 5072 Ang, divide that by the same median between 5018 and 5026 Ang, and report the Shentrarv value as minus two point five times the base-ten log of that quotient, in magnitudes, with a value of 0.01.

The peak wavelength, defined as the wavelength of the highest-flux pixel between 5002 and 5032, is 5019 Ang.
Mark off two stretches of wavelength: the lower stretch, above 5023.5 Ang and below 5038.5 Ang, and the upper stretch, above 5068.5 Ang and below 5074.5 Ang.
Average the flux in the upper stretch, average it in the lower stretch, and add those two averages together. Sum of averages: 41.7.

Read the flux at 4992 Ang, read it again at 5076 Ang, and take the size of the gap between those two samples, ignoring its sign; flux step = 4.0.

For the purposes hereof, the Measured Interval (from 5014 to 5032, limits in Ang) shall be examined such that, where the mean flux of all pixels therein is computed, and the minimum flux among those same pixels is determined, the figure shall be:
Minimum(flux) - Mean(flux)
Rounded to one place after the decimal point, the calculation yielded -1.8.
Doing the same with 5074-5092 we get -1.6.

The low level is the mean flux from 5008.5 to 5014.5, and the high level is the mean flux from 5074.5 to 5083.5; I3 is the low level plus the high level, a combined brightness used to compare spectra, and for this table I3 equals 38.7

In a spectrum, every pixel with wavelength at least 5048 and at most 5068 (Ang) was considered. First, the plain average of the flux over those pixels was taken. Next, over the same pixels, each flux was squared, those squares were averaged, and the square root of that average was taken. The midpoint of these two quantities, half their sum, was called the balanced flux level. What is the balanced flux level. 20.8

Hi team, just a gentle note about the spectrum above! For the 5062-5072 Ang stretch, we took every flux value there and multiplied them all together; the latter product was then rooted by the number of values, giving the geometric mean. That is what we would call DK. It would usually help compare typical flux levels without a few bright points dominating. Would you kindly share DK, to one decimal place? 21.1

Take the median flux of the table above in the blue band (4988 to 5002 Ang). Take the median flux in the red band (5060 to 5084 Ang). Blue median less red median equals 2.4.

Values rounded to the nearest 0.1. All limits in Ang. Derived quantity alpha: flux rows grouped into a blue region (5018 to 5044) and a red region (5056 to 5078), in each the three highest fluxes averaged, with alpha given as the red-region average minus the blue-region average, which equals 1.1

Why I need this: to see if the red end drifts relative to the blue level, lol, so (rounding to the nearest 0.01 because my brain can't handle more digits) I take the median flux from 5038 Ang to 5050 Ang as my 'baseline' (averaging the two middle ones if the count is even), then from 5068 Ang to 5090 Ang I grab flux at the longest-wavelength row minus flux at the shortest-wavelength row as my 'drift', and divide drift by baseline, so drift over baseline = -0.16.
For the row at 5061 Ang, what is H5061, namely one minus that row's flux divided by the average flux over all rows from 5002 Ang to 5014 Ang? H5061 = -0.03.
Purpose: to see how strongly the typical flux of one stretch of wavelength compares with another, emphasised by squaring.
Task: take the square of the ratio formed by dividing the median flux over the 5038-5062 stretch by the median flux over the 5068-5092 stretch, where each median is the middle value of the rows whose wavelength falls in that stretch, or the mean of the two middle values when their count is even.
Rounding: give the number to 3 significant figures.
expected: 1.01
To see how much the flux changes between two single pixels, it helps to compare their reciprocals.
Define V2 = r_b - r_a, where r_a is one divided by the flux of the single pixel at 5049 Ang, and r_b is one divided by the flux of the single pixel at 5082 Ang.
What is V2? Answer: -0.006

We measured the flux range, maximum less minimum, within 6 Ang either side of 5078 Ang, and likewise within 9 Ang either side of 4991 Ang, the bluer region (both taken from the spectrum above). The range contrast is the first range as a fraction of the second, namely 0.74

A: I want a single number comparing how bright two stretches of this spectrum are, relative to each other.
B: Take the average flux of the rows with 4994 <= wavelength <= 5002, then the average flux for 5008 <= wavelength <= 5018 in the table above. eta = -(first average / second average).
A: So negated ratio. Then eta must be -1.16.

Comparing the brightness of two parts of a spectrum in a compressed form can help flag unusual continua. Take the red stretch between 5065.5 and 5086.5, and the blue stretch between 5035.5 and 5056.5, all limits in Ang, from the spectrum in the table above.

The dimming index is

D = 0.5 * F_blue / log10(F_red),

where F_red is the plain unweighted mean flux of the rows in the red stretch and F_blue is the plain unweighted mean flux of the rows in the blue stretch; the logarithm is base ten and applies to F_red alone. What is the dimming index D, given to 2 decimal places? 7.65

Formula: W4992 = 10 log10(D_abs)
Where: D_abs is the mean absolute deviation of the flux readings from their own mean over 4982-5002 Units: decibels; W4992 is 0.5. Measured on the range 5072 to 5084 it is -0.4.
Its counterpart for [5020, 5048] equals 1.4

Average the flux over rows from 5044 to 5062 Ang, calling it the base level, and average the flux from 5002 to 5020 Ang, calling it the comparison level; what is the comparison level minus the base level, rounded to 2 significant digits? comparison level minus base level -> -1.5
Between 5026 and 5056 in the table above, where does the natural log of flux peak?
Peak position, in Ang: 5046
